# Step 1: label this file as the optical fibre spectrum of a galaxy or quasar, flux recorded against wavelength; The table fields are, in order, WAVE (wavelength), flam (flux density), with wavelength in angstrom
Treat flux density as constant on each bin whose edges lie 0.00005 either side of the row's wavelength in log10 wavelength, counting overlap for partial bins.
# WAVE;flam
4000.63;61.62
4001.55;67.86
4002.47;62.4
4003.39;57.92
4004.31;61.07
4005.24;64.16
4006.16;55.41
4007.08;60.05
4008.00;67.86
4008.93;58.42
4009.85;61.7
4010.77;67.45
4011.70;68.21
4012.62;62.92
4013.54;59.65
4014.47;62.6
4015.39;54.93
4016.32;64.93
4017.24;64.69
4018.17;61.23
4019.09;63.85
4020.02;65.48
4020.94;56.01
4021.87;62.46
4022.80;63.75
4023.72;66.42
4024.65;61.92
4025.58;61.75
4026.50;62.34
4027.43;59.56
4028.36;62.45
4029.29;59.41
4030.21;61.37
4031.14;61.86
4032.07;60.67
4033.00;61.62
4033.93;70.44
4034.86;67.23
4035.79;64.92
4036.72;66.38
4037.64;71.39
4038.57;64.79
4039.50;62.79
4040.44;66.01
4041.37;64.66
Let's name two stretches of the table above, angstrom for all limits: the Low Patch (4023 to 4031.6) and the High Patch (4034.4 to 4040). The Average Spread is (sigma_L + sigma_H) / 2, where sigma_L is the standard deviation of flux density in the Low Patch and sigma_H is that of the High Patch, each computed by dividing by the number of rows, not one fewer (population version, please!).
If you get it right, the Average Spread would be 2.30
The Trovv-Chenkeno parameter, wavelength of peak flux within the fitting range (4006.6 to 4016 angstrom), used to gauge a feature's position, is 4011.70 angstrom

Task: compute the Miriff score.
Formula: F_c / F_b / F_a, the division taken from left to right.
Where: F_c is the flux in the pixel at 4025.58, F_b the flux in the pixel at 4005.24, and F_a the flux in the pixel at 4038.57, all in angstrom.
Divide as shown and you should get 0.0149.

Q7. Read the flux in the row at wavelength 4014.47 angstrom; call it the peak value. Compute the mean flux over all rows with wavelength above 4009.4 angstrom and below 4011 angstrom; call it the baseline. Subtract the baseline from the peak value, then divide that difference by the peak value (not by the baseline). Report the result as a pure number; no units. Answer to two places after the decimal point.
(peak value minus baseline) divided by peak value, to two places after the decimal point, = -0.03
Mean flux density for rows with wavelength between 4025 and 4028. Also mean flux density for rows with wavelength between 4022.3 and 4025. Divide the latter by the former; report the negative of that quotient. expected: -1.05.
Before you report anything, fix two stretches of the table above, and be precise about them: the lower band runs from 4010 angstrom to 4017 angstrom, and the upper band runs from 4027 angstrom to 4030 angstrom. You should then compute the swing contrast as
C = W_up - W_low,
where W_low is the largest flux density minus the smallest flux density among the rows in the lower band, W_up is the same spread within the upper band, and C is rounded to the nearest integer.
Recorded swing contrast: -10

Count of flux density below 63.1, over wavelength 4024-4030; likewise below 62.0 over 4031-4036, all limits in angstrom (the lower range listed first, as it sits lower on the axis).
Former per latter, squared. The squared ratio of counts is 4.0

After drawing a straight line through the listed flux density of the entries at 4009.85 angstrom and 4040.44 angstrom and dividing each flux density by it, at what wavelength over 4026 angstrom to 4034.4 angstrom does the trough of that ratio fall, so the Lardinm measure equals 4029.29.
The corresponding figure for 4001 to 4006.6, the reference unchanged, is 4006.16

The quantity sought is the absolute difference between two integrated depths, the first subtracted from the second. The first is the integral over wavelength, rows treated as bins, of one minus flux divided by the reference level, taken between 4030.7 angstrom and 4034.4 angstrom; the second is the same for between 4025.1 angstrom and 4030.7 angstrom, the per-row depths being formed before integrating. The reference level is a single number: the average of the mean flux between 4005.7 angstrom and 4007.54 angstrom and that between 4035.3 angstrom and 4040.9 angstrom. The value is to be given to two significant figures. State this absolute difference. 0.17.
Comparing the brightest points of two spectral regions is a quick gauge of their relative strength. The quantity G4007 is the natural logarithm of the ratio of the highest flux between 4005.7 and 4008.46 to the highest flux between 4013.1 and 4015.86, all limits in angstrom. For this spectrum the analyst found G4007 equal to 0.08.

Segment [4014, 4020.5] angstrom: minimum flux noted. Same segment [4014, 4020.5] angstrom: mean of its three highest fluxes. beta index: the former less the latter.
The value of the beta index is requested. -10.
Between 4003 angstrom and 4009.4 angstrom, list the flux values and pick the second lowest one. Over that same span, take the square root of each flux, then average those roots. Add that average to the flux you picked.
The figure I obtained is 65.7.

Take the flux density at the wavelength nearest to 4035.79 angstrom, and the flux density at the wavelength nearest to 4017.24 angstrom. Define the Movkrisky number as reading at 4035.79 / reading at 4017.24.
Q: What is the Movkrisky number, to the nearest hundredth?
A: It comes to 1.00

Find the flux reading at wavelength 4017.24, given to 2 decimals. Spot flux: 64.69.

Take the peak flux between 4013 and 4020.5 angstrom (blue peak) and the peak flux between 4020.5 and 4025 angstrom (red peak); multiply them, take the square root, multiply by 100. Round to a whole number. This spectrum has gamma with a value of 6595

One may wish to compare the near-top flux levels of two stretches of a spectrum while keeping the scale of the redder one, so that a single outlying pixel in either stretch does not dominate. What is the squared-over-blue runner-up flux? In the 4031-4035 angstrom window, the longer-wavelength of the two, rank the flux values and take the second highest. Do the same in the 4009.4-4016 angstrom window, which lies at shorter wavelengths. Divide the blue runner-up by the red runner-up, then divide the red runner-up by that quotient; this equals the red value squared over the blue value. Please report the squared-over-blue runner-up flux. 67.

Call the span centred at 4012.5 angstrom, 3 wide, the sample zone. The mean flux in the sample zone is 64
